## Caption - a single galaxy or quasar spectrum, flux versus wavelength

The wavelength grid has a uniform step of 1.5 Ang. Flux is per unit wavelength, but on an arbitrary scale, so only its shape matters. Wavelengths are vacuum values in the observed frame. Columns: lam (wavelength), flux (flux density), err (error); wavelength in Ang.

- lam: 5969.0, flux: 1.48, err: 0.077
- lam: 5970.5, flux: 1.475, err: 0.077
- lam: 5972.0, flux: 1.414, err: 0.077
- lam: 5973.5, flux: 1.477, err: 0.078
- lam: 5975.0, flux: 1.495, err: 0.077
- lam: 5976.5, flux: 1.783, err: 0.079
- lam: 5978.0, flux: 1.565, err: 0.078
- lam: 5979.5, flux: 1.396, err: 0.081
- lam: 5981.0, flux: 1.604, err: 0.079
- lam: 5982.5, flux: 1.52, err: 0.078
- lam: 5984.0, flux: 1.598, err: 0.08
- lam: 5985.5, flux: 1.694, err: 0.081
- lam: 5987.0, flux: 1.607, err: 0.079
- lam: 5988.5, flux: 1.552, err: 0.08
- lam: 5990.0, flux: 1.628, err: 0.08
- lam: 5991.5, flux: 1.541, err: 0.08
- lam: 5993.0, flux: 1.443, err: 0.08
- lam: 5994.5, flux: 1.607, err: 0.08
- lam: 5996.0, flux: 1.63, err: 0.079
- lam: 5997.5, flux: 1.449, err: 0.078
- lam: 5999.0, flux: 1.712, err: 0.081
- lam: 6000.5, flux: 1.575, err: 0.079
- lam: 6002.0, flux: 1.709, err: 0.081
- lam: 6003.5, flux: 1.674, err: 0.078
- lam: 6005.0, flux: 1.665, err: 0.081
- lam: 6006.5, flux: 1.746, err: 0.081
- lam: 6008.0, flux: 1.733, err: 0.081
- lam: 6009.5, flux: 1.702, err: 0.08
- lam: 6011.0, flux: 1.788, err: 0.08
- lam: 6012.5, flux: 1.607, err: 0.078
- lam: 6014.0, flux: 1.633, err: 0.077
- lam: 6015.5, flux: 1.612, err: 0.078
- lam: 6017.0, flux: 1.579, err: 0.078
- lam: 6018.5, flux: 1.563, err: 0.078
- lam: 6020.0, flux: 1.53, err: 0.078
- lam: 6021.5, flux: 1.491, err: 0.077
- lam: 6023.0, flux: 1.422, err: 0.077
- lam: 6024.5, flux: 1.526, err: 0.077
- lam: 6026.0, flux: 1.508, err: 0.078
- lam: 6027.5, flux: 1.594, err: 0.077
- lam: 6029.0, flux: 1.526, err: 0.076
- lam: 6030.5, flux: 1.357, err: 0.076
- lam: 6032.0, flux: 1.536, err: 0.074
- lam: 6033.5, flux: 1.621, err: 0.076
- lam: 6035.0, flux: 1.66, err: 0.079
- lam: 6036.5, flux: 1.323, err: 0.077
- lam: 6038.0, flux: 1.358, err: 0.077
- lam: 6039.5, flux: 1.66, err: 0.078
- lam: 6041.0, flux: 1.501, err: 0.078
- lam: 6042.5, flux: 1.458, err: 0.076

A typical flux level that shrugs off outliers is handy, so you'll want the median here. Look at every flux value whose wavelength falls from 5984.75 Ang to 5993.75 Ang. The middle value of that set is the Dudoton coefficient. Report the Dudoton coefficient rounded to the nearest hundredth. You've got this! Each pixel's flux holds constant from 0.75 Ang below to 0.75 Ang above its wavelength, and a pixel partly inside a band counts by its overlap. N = 1.58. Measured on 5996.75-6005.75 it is 1.67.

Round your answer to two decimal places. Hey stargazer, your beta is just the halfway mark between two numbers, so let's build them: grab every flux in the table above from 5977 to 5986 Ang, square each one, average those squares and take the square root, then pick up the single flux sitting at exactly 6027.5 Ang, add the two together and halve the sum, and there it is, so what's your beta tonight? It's 1.58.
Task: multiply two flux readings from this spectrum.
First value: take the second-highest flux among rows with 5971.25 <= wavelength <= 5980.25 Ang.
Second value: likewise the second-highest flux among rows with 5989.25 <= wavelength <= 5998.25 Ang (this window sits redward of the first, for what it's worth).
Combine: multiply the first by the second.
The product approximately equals 2.55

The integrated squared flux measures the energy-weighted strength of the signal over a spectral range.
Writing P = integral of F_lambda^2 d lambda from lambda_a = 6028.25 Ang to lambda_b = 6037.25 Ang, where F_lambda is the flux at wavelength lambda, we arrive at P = 20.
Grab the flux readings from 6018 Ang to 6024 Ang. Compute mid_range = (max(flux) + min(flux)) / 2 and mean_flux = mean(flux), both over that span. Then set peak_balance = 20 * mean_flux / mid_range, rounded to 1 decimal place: 20.1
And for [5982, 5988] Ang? 20.0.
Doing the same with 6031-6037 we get 20.6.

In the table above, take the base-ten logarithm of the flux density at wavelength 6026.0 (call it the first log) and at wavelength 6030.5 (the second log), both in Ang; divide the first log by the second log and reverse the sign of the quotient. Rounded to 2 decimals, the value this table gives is -1.35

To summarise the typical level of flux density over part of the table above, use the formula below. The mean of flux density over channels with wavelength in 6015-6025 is 1.53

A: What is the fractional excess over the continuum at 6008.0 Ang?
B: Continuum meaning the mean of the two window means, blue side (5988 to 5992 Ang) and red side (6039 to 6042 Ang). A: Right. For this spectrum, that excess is 0.10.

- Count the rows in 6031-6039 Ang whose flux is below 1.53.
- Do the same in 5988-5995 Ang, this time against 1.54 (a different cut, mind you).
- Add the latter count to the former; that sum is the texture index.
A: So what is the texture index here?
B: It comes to 3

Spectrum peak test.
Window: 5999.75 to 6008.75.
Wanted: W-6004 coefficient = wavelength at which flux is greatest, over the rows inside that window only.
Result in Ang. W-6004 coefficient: 6006.5 Ang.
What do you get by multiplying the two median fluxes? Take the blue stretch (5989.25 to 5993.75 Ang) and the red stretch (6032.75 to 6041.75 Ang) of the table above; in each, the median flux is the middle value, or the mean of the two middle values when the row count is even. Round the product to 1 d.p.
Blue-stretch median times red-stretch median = 2.4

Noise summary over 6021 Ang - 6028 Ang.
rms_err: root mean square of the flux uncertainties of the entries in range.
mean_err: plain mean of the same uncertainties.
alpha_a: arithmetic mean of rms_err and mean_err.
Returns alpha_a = 0.0772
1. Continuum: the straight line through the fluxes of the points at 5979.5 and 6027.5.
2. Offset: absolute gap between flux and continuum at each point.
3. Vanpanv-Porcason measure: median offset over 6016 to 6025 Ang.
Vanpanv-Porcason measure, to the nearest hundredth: 0.04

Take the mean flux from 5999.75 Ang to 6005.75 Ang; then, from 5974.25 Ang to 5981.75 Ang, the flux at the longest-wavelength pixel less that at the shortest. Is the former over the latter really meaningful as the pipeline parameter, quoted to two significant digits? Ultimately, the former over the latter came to 15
